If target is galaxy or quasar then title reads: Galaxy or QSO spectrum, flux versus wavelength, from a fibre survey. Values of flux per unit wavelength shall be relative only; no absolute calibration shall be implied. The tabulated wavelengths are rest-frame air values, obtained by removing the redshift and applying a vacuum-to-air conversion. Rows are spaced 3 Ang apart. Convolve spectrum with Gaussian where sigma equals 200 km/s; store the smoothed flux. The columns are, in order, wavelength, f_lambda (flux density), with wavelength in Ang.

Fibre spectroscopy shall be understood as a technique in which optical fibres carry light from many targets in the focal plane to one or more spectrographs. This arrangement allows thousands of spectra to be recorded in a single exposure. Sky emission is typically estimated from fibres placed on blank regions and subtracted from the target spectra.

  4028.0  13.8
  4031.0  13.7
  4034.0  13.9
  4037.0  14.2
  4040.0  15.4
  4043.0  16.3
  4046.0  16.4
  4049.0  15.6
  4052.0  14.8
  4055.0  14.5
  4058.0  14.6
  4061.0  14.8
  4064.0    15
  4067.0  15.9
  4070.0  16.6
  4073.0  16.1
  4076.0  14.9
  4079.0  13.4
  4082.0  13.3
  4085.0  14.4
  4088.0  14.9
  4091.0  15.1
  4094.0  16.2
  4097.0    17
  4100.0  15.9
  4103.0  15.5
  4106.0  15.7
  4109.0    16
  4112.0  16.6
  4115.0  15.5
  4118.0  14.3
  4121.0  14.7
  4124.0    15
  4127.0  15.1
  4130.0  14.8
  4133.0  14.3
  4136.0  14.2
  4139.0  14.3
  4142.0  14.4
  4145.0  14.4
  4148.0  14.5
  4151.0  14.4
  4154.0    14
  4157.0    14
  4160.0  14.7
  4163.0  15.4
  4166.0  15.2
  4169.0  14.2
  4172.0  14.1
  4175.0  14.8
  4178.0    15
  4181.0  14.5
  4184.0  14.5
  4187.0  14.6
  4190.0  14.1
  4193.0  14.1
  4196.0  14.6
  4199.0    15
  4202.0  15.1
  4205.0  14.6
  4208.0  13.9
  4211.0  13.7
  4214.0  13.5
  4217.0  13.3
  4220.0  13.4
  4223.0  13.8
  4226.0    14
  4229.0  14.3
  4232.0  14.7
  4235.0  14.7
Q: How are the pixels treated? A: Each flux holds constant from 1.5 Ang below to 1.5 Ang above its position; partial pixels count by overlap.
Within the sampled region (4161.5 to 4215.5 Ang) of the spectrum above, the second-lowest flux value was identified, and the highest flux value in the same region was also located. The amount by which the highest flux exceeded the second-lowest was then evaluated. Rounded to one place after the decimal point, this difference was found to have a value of 1.7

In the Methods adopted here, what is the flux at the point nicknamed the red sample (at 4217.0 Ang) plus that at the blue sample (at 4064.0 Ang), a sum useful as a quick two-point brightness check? 28.3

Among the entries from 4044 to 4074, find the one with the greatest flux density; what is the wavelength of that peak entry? 4070.0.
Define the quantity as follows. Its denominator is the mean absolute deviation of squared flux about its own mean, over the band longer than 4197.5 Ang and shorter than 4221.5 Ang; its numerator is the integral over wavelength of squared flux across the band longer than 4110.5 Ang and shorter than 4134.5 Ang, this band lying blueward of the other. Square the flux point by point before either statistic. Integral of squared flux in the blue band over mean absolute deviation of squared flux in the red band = 304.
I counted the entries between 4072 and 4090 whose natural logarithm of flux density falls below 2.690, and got 3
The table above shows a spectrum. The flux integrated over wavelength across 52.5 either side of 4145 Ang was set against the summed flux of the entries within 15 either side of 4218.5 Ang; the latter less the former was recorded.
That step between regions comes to -1423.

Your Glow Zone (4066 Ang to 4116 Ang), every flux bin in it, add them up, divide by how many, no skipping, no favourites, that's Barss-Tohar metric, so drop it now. 15.5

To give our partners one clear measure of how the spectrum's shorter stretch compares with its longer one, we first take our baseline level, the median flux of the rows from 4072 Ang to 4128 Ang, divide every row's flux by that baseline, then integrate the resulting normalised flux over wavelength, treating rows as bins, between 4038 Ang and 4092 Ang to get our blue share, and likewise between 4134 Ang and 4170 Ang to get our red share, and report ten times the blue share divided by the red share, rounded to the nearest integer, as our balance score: 16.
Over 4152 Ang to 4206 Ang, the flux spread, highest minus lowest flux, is 1.4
